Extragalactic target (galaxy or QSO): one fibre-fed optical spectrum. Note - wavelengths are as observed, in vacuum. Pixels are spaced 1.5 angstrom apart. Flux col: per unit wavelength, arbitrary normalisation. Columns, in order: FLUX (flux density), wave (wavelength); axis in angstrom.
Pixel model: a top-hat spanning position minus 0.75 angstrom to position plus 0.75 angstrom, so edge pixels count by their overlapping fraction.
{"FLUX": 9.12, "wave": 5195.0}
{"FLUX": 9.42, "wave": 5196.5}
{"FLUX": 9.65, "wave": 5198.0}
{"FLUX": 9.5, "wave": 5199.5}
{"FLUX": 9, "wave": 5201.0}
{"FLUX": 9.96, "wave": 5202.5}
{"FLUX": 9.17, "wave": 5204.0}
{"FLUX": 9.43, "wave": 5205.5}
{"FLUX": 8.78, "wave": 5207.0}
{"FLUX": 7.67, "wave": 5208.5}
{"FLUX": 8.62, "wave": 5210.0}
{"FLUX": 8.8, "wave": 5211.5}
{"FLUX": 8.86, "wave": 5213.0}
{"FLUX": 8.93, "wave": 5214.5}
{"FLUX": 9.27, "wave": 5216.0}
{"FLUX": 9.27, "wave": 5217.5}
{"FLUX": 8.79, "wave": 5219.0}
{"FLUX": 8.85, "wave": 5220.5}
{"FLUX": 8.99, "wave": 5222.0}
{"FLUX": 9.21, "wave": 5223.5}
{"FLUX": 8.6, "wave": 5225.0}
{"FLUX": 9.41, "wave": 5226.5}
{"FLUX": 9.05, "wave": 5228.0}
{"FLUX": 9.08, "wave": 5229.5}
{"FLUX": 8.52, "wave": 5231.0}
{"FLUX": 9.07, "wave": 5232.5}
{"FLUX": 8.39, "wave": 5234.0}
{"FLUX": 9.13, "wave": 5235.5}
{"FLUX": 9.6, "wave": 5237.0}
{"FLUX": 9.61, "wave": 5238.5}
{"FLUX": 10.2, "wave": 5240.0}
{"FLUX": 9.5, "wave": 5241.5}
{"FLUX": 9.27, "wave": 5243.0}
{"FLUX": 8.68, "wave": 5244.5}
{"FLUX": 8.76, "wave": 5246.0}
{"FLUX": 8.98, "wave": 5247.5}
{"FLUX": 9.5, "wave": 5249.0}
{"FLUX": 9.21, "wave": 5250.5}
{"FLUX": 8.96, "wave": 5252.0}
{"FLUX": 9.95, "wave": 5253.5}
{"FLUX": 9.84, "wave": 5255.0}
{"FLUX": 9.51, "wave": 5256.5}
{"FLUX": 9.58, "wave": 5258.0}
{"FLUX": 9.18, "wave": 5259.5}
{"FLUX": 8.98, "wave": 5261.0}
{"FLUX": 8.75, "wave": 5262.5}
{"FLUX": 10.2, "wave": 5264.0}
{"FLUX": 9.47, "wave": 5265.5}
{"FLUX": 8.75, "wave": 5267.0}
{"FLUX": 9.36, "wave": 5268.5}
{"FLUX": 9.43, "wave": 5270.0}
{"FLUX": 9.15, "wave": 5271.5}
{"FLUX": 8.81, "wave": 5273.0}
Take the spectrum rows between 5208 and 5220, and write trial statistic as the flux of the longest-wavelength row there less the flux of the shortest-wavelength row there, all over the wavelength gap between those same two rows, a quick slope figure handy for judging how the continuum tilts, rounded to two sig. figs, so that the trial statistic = 0.11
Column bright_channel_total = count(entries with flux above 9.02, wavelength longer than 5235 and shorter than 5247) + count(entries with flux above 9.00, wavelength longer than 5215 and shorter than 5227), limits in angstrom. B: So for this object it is 10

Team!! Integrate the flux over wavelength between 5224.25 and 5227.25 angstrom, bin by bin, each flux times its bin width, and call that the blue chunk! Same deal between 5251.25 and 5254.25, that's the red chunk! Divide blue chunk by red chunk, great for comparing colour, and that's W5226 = 0.95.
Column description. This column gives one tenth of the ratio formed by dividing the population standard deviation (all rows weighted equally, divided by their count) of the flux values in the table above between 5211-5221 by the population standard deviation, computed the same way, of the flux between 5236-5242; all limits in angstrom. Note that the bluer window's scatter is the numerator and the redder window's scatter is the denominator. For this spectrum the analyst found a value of 0.07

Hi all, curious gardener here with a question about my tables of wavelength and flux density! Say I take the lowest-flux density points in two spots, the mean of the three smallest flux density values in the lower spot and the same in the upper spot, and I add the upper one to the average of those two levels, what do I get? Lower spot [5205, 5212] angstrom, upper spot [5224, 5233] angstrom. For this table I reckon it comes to 17.3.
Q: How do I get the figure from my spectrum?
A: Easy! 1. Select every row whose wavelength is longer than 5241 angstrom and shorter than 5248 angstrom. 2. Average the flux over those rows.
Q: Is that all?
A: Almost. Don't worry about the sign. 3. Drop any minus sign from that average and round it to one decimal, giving 9.0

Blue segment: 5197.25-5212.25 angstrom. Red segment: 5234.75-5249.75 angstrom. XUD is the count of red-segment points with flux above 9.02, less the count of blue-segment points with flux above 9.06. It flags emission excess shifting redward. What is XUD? 2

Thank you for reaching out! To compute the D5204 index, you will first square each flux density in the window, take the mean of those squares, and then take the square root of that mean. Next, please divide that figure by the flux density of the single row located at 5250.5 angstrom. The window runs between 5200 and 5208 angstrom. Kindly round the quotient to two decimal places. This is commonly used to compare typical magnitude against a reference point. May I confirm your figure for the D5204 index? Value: 1.01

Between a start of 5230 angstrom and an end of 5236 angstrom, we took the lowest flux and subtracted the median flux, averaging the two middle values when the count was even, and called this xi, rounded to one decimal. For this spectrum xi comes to -0.4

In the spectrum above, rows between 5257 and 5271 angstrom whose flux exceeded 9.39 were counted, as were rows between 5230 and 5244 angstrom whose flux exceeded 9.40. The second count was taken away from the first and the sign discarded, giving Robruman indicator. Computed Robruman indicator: 0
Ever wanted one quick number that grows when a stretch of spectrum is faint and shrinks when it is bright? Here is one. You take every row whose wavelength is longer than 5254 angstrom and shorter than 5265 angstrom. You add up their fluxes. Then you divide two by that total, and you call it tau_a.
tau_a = 0.03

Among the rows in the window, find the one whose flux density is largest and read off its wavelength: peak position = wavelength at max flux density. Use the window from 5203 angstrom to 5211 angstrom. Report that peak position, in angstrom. 5205.5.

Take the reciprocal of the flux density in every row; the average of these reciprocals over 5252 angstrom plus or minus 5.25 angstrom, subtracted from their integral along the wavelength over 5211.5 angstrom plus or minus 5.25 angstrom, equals 1.10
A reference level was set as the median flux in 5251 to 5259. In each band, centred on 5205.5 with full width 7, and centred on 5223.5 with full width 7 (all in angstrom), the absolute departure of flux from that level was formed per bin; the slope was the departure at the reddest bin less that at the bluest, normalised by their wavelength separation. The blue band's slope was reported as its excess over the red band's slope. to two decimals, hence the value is 0.35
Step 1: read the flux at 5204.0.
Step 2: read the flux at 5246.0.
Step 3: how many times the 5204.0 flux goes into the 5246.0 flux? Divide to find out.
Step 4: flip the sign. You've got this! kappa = -0.96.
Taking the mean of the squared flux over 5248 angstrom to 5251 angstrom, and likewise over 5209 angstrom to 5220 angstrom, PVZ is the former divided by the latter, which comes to 1.10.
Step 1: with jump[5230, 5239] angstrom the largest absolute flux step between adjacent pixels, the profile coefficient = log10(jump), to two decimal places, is -0.13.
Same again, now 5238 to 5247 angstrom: -0.15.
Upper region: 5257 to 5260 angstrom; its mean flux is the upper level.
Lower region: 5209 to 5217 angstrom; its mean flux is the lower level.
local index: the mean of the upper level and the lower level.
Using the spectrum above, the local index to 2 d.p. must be 9.14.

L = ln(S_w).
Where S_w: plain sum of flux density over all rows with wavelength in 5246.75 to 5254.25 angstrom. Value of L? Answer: 3.84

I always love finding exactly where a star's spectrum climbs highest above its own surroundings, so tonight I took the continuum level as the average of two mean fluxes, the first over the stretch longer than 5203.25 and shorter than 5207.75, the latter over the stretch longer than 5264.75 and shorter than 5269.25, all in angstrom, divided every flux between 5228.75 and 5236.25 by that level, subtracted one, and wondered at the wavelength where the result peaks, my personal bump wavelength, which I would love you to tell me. 5235.5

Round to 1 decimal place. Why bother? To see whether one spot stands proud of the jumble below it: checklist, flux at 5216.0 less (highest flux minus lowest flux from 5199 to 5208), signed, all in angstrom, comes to 8.1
